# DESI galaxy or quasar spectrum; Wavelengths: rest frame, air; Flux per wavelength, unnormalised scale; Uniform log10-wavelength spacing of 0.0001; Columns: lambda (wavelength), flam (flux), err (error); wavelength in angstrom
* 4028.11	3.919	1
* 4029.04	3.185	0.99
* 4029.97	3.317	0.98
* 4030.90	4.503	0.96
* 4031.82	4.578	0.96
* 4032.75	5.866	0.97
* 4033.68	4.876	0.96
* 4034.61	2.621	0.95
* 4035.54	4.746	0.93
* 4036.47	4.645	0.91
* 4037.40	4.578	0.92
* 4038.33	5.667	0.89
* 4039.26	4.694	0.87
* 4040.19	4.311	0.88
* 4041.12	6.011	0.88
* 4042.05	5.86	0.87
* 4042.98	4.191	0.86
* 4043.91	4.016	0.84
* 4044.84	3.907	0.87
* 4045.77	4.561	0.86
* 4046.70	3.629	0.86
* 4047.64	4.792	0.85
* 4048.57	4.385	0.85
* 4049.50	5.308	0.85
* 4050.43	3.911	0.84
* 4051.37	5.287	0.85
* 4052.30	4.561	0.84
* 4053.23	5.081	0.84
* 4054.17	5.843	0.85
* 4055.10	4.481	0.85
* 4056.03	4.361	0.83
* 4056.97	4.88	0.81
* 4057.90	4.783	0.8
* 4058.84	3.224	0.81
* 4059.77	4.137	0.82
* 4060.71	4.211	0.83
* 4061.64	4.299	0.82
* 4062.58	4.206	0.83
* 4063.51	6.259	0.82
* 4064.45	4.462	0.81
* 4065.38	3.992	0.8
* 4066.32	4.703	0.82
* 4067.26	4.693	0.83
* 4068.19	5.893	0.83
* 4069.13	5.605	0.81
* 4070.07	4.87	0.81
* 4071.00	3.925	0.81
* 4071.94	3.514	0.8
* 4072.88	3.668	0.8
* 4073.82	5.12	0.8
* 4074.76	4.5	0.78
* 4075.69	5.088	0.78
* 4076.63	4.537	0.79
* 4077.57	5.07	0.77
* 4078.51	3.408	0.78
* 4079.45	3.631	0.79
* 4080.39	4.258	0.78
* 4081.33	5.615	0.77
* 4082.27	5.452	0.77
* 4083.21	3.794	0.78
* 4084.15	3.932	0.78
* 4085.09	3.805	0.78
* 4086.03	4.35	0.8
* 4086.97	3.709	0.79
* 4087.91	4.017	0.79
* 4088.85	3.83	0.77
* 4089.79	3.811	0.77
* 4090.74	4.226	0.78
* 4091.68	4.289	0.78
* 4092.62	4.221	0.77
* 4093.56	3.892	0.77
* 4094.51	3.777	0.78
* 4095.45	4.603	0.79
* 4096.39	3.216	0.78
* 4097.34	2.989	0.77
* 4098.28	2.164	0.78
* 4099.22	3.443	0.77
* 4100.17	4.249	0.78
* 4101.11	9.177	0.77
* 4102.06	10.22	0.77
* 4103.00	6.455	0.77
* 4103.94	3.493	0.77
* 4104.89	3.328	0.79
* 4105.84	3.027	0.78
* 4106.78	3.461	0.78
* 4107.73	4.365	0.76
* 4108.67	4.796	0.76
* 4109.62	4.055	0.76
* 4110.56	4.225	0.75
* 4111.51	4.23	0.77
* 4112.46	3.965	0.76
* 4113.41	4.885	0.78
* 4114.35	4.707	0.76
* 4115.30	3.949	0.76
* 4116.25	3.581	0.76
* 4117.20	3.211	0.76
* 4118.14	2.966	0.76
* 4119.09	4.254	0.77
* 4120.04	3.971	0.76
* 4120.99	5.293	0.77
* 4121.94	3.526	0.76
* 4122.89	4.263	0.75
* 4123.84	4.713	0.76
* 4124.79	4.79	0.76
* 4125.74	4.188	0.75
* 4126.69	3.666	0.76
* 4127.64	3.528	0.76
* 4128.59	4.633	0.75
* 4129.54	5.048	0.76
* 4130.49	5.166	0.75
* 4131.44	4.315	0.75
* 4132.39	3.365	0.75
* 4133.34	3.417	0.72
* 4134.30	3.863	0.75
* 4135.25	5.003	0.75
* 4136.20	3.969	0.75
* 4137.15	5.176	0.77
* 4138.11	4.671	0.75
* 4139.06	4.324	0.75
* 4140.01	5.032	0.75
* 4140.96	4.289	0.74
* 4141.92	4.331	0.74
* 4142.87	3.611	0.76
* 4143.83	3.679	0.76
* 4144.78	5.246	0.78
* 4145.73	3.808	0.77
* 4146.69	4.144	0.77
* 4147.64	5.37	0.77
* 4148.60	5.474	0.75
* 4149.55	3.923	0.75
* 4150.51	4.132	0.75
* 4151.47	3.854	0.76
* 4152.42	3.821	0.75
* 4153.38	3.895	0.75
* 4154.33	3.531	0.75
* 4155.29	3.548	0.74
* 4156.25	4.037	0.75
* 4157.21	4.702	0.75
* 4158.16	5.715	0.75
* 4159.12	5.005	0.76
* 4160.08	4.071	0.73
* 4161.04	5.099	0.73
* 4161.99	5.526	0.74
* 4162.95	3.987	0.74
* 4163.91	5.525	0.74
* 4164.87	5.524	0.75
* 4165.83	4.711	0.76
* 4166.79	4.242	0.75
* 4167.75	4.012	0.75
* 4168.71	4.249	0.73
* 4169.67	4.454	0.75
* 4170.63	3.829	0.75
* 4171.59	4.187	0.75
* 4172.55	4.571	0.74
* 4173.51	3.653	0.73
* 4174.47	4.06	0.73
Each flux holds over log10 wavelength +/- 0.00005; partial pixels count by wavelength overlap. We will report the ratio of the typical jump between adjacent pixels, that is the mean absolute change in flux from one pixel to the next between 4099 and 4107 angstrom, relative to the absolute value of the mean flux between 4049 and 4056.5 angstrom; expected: 0.37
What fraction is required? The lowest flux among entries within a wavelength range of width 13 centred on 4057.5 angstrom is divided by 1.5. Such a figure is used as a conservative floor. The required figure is 2.15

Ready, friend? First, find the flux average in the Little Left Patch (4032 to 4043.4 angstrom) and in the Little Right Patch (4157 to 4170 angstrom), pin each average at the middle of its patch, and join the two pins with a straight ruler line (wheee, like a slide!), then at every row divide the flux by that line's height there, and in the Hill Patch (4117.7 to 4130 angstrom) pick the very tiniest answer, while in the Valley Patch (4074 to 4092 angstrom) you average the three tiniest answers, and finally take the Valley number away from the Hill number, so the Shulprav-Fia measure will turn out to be -0.13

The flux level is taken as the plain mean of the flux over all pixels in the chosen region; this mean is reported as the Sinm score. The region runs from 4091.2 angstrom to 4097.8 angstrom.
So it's 3.9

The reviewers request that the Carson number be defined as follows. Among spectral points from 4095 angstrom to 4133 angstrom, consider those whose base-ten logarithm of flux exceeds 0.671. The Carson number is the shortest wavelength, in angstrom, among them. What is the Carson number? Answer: 4101.11 angstrom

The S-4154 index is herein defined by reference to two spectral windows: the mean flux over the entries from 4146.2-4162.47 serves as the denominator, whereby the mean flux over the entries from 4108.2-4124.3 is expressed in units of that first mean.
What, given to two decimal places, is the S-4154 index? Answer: 0.93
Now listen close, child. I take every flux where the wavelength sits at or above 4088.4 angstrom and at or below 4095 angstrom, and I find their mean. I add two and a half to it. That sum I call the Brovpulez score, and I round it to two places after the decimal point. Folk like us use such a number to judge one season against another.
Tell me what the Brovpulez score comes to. 6.51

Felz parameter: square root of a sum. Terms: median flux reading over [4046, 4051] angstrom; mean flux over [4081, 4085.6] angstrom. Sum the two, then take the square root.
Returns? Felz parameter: 2.98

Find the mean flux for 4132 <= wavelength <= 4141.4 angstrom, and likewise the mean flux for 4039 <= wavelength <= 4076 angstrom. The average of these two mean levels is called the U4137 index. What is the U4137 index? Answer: 4.47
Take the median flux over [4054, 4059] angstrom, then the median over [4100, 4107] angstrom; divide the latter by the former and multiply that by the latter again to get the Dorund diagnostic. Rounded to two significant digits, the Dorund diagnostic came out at 3.2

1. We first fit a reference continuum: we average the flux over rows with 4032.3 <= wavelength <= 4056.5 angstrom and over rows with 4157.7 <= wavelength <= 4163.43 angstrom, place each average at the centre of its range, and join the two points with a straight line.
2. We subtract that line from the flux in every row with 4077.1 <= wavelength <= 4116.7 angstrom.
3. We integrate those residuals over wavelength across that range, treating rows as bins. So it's -18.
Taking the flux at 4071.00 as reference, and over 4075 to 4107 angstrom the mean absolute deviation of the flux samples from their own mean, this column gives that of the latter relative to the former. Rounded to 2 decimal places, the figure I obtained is 0.25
